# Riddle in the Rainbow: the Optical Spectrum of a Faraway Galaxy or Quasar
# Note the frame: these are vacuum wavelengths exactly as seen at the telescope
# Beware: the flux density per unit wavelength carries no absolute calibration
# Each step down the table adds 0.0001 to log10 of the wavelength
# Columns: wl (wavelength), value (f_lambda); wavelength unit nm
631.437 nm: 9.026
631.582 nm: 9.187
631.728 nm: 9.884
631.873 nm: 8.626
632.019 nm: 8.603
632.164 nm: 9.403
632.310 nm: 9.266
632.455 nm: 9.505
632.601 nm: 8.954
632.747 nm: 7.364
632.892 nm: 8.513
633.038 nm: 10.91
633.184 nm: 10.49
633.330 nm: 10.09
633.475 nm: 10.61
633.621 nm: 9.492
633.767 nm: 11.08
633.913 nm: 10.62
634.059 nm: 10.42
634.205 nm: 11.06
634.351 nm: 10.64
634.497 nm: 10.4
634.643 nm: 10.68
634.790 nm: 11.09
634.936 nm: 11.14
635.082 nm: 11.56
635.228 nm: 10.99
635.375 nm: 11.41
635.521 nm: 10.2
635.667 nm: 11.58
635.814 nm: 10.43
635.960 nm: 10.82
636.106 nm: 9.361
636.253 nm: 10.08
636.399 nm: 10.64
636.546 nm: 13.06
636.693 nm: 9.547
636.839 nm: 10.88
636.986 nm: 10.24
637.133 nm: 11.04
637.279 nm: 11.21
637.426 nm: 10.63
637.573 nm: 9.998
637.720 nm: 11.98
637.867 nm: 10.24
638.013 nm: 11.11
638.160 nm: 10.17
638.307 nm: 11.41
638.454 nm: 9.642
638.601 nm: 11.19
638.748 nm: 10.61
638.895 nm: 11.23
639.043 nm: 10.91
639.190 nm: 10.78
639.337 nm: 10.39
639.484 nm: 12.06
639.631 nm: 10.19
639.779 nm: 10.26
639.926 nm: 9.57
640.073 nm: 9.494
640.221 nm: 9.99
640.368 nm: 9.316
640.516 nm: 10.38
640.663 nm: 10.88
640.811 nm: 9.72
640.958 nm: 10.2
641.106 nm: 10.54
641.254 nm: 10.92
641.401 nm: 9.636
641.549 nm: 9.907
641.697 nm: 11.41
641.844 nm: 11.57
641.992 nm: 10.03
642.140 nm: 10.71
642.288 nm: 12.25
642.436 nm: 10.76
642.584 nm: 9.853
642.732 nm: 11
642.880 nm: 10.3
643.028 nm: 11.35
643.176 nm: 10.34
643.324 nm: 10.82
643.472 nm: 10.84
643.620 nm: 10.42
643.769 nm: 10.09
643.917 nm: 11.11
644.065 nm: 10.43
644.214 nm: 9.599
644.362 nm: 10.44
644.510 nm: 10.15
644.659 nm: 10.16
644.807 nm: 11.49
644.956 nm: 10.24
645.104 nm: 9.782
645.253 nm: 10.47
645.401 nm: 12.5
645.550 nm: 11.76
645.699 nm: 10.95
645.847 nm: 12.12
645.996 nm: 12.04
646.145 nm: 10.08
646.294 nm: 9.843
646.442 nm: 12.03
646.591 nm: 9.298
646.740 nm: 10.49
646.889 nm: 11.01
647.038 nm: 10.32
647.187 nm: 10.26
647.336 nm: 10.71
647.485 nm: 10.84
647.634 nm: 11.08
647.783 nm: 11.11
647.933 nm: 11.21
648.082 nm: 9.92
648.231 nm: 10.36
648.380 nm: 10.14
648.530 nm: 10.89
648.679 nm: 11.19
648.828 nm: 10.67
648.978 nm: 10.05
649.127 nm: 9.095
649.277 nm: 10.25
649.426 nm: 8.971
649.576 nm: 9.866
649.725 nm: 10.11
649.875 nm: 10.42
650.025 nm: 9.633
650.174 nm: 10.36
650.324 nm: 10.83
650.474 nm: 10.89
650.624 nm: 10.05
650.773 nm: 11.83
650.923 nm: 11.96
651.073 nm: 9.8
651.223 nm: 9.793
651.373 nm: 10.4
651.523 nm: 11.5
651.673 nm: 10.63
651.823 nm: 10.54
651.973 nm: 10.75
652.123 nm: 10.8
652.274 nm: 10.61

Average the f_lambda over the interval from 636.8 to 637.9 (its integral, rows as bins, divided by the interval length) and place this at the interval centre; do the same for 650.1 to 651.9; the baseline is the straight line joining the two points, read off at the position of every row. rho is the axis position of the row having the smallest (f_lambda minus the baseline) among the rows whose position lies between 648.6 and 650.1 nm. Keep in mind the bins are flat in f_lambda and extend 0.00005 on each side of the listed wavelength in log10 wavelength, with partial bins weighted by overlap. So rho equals 649.426 nm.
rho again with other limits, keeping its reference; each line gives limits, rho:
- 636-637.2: 636.106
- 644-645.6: 644.214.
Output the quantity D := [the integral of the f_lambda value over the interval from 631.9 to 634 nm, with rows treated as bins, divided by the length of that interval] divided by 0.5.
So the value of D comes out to 19.2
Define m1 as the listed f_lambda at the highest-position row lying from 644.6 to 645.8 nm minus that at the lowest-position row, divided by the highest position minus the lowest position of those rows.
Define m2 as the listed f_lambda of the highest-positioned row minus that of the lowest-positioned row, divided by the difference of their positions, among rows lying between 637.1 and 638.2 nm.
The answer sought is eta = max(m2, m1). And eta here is 0.8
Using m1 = 0.8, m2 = -0.8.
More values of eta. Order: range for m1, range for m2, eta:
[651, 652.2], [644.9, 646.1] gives 1.7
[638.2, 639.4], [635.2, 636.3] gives -0.9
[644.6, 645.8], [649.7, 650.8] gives 1.6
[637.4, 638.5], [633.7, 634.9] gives 0.0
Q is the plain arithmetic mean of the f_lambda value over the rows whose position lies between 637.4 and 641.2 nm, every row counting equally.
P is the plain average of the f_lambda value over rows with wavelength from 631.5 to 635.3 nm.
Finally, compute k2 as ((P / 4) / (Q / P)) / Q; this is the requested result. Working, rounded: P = 10.02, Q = 10.5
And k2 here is 0.228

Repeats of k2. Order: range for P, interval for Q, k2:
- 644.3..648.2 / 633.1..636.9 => 0.253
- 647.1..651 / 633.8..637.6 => 0.238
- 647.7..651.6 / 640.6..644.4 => 0.243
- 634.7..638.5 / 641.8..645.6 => 0.254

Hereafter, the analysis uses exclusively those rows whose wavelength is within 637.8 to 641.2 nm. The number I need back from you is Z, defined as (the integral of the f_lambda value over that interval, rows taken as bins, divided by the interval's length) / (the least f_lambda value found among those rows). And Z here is 1.12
